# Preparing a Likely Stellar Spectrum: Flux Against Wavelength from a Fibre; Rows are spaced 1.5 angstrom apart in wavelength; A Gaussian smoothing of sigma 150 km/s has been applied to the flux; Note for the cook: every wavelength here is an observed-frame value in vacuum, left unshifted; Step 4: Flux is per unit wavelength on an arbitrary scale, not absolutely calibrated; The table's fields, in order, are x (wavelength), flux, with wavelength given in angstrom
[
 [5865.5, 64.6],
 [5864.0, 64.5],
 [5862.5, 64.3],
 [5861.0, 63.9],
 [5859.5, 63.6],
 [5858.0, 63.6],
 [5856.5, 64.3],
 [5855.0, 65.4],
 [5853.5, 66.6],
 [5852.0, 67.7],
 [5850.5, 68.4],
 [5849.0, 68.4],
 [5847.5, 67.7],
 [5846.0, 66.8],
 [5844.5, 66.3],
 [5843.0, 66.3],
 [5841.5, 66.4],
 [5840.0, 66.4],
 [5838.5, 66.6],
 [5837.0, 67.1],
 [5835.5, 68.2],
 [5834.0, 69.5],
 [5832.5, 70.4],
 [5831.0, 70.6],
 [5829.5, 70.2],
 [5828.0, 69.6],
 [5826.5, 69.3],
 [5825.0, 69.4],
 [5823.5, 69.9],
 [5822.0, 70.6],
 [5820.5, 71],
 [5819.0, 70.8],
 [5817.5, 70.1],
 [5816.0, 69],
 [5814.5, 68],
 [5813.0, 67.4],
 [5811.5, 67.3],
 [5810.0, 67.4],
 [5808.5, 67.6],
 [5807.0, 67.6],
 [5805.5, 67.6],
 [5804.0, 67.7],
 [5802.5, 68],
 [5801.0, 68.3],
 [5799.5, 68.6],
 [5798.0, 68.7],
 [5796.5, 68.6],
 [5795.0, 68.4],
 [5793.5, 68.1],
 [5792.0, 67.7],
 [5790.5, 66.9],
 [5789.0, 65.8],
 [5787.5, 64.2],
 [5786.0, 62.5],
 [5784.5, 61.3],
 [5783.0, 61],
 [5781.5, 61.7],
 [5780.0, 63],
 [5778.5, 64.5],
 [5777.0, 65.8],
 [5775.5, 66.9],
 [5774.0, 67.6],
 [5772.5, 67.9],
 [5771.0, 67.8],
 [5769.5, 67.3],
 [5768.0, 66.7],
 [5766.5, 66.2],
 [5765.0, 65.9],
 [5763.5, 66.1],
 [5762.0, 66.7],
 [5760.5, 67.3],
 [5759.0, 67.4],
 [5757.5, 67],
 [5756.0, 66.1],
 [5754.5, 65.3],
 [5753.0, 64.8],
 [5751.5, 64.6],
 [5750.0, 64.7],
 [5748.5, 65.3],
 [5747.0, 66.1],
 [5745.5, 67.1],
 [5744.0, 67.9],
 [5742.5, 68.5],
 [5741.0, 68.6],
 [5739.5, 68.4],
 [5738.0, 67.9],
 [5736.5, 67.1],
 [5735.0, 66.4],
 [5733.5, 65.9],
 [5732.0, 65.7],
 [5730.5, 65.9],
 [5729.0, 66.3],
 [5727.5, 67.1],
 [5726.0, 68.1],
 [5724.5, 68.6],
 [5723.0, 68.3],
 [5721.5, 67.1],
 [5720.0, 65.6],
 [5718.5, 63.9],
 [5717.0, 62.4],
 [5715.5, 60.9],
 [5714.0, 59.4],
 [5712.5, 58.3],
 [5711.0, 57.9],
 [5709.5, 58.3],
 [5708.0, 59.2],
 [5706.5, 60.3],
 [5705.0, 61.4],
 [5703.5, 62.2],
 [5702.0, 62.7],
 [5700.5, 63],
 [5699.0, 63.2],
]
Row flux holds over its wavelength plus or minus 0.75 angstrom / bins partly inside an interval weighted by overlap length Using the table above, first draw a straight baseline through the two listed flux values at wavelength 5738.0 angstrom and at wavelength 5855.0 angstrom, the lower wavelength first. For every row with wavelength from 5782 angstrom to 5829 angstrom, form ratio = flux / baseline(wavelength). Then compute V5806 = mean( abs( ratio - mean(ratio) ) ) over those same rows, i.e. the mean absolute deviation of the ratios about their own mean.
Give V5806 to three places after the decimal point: 0.027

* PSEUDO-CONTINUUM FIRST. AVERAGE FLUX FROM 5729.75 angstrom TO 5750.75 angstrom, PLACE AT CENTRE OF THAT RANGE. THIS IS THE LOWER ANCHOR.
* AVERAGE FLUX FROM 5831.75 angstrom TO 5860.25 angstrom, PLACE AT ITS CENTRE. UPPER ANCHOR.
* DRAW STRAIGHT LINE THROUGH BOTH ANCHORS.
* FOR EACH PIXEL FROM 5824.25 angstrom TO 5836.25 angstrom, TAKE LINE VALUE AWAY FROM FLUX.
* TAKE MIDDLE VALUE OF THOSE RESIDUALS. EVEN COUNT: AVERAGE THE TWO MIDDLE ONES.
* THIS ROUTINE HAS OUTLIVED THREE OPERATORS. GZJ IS 2.7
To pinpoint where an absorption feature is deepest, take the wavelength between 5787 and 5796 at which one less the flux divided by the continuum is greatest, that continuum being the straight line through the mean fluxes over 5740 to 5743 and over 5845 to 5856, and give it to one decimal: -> 5787.5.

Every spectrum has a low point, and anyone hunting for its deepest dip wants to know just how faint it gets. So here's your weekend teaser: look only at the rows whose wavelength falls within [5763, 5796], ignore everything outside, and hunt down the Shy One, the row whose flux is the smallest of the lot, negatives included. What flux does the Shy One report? 61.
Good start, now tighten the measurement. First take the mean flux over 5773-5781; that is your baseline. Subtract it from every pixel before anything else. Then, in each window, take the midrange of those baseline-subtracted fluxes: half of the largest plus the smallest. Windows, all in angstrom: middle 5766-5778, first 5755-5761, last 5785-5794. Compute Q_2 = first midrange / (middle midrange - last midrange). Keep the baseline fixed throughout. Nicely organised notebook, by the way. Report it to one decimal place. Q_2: 0.8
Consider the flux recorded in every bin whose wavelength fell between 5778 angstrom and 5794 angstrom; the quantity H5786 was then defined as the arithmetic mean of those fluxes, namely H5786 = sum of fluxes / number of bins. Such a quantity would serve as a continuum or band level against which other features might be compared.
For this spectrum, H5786 64.2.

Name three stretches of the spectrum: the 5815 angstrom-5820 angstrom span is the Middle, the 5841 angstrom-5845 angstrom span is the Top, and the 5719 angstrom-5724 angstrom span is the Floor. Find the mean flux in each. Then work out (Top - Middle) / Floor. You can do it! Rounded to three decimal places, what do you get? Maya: -0.054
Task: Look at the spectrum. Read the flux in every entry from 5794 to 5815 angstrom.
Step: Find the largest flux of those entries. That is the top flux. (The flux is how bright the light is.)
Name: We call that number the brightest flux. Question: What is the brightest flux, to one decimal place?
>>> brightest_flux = 68.7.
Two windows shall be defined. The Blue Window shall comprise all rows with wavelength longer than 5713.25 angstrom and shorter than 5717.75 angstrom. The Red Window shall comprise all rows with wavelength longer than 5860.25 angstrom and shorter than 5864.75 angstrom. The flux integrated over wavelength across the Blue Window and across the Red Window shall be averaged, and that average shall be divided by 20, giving 14.1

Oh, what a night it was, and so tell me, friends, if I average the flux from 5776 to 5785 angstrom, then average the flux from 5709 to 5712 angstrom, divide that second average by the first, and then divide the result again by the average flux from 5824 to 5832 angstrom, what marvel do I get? 0.0132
